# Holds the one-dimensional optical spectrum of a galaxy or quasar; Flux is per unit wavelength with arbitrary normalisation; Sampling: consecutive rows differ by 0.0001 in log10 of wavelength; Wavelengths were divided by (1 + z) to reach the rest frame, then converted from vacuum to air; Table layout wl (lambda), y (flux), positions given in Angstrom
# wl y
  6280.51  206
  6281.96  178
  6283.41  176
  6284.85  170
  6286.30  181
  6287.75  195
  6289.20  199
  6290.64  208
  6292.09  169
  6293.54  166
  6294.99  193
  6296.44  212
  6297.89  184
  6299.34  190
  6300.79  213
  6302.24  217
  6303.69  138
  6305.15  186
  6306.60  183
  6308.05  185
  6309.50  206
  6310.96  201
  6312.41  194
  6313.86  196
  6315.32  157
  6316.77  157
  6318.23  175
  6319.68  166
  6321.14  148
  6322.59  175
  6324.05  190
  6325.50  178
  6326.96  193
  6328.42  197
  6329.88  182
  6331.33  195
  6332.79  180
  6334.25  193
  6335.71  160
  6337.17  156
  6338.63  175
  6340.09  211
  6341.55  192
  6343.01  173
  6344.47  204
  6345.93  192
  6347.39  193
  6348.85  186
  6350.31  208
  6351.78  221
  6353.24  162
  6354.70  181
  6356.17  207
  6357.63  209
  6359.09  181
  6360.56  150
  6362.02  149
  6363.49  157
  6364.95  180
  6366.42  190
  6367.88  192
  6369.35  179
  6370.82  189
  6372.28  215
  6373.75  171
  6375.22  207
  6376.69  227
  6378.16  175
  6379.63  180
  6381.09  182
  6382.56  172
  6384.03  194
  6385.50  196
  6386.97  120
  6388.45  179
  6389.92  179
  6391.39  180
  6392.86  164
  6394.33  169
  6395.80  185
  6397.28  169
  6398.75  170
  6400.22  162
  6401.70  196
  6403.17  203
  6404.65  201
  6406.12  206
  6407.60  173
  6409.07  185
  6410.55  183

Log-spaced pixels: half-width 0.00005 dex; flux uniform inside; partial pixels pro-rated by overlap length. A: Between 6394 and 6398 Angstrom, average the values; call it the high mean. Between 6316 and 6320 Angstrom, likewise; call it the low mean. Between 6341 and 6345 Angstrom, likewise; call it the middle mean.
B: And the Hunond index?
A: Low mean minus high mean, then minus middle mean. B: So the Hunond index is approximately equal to -198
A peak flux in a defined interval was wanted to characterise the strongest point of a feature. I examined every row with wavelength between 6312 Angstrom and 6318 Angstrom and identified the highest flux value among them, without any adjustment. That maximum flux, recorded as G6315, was 196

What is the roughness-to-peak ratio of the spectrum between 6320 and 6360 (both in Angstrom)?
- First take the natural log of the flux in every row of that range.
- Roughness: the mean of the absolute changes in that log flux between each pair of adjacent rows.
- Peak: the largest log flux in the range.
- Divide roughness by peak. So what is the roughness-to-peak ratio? 0.0184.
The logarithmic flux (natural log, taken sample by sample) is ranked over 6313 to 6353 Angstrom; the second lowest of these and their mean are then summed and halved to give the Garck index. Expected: 5.13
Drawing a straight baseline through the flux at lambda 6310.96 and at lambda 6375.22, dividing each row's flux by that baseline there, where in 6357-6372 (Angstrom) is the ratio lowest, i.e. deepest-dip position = 6362.02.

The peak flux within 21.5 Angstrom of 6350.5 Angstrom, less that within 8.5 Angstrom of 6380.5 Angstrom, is -6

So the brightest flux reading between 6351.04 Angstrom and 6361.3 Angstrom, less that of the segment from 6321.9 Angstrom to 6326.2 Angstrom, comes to 31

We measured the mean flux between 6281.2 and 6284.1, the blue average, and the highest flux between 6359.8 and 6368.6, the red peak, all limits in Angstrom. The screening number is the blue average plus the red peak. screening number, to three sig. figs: 369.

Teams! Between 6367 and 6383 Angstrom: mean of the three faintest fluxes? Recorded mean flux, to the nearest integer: 173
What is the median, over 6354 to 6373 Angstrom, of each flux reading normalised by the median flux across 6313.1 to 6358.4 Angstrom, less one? -0.03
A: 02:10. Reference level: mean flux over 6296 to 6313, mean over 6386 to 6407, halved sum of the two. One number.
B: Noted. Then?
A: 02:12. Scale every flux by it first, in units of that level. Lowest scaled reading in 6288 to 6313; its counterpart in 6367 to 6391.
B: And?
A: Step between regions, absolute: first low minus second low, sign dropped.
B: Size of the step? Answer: 0.10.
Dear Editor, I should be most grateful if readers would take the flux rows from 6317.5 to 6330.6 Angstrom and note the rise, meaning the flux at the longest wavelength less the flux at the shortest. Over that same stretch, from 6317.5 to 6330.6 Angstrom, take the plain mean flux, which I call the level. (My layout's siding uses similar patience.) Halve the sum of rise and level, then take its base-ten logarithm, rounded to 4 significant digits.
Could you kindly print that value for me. 1.967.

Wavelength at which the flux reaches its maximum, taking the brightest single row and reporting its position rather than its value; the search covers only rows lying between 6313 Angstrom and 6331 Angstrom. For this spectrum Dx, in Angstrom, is 6328.42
